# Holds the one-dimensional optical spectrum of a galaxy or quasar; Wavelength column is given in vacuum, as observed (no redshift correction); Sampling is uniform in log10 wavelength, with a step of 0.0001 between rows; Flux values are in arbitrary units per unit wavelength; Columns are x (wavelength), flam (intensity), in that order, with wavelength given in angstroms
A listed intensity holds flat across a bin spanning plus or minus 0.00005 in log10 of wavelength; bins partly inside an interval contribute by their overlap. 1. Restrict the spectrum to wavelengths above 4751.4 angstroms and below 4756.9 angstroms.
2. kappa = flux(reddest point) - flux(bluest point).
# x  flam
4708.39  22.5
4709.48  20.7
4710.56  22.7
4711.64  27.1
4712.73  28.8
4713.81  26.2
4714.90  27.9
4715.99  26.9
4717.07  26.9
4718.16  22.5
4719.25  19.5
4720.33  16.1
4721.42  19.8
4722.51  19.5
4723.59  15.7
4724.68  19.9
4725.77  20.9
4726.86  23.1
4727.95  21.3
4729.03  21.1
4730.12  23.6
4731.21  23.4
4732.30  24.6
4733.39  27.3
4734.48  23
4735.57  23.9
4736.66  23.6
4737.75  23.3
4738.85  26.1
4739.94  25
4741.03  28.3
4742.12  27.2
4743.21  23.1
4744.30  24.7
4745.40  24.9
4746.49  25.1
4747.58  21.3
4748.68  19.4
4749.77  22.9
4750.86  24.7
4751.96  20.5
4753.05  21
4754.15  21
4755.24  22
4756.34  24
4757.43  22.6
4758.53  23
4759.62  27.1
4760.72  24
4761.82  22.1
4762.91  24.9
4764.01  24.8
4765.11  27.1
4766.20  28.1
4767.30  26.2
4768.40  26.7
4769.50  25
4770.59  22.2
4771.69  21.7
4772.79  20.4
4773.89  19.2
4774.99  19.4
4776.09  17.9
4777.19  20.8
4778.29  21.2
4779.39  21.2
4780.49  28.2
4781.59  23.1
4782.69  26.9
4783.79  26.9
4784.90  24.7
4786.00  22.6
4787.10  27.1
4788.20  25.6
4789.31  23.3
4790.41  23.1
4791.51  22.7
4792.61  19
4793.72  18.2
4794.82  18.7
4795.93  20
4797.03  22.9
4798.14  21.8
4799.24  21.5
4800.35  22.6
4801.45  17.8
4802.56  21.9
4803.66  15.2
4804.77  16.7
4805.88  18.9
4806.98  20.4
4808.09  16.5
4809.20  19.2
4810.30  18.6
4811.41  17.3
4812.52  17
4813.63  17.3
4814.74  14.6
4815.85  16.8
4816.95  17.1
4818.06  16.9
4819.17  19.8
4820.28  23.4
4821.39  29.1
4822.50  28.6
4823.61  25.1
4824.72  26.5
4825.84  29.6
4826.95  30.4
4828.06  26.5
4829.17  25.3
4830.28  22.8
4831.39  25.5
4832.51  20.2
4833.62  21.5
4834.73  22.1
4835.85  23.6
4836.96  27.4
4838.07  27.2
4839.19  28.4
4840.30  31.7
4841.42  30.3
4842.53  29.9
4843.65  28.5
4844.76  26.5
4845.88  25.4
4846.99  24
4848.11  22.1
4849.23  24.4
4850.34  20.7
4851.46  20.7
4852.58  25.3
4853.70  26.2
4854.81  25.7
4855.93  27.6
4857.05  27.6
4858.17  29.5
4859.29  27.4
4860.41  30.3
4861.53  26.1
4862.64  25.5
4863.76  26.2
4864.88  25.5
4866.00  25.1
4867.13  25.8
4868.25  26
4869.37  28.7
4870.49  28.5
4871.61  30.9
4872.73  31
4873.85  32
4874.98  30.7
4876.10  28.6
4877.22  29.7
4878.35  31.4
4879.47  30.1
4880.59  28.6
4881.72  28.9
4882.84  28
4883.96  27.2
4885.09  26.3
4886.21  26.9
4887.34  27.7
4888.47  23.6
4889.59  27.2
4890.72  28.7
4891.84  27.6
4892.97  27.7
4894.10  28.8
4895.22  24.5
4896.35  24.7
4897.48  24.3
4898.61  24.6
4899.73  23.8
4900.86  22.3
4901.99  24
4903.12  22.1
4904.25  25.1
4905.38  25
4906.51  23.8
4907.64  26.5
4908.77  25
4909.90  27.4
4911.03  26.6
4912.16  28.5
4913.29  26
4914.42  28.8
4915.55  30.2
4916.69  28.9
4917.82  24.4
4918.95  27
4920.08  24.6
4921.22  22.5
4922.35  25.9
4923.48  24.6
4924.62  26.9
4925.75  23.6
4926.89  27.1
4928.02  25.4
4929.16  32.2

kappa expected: 3.5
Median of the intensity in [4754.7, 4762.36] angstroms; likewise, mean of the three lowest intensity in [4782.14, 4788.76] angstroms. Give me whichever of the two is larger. 24.3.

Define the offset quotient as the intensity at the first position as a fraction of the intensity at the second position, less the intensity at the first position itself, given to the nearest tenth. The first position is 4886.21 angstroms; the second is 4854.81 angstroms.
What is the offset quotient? -25.9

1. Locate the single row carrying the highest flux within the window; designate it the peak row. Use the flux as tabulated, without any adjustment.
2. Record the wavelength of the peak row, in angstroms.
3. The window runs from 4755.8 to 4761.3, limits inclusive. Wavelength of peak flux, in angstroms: 4759.62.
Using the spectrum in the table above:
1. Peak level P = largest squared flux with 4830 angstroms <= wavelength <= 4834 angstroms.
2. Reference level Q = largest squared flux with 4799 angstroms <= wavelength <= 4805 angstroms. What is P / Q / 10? 0.127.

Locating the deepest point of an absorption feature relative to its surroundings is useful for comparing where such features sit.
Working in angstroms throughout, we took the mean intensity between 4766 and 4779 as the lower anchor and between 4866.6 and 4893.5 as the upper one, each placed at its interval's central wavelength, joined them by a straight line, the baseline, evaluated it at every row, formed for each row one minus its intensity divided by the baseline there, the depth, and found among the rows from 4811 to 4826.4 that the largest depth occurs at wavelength 4814.74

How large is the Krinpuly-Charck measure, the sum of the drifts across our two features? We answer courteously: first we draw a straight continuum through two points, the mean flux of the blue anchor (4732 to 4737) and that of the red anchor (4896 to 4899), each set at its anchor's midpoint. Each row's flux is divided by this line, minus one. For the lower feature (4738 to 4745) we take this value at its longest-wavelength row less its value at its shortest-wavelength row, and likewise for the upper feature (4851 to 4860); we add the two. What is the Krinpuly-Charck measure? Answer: 0.22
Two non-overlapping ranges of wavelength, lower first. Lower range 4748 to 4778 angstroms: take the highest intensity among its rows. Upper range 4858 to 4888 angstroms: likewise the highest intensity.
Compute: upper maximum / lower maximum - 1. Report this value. 0.14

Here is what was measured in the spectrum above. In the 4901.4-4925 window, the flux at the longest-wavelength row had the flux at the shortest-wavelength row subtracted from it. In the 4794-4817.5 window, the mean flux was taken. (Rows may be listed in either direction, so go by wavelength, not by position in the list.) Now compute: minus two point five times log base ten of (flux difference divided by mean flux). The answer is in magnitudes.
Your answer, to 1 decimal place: 2.0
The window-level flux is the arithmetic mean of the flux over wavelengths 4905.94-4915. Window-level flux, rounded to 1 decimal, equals 26.6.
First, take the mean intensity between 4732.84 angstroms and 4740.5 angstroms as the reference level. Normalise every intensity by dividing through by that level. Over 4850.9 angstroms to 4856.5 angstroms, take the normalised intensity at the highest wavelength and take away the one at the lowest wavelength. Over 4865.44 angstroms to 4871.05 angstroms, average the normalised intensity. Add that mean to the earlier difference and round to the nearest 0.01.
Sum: 1.37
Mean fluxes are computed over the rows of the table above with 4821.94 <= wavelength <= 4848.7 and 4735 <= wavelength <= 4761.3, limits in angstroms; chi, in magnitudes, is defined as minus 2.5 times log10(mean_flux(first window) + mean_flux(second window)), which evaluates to -4.25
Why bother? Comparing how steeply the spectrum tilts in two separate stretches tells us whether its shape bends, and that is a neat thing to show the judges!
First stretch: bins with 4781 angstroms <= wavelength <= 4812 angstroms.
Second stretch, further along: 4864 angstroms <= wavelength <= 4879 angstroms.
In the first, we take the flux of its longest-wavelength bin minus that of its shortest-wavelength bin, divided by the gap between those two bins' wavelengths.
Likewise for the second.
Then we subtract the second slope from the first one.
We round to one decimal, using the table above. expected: -0.6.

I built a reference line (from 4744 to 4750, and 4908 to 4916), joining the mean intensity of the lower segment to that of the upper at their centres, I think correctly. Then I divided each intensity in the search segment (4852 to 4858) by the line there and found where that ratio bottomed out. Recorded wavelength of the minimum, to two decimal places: 4852.58 angstroms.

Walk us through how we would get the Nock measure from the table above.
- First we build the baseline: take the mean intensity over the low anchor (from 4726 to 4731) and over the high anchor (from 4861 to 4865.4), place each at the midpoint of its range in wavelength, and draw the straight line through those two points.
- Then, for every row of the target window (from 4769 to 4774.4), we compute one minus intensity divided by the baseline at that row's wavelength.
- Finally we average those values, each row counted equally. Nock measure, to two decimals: 0.07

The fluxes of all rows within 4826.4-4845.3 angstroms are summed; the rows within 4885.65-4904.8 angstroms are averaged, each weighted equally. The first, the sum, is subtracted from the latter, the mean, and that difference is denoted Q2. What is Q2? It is -422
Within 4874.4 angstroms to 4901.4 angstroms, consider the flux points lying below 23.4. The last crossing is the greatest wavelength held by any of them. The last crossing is 4900.86 angstroms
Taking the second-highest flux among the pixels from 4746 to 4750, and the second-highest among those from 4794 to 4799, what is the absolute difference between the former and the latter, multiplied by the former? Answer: 25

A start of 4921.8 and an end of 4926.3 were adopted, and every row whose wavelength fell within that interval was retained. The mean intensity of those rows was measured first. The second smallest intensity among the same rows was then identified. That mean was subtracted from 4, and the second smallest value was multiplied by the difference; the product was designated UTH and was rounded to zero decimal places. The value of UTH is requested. -523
